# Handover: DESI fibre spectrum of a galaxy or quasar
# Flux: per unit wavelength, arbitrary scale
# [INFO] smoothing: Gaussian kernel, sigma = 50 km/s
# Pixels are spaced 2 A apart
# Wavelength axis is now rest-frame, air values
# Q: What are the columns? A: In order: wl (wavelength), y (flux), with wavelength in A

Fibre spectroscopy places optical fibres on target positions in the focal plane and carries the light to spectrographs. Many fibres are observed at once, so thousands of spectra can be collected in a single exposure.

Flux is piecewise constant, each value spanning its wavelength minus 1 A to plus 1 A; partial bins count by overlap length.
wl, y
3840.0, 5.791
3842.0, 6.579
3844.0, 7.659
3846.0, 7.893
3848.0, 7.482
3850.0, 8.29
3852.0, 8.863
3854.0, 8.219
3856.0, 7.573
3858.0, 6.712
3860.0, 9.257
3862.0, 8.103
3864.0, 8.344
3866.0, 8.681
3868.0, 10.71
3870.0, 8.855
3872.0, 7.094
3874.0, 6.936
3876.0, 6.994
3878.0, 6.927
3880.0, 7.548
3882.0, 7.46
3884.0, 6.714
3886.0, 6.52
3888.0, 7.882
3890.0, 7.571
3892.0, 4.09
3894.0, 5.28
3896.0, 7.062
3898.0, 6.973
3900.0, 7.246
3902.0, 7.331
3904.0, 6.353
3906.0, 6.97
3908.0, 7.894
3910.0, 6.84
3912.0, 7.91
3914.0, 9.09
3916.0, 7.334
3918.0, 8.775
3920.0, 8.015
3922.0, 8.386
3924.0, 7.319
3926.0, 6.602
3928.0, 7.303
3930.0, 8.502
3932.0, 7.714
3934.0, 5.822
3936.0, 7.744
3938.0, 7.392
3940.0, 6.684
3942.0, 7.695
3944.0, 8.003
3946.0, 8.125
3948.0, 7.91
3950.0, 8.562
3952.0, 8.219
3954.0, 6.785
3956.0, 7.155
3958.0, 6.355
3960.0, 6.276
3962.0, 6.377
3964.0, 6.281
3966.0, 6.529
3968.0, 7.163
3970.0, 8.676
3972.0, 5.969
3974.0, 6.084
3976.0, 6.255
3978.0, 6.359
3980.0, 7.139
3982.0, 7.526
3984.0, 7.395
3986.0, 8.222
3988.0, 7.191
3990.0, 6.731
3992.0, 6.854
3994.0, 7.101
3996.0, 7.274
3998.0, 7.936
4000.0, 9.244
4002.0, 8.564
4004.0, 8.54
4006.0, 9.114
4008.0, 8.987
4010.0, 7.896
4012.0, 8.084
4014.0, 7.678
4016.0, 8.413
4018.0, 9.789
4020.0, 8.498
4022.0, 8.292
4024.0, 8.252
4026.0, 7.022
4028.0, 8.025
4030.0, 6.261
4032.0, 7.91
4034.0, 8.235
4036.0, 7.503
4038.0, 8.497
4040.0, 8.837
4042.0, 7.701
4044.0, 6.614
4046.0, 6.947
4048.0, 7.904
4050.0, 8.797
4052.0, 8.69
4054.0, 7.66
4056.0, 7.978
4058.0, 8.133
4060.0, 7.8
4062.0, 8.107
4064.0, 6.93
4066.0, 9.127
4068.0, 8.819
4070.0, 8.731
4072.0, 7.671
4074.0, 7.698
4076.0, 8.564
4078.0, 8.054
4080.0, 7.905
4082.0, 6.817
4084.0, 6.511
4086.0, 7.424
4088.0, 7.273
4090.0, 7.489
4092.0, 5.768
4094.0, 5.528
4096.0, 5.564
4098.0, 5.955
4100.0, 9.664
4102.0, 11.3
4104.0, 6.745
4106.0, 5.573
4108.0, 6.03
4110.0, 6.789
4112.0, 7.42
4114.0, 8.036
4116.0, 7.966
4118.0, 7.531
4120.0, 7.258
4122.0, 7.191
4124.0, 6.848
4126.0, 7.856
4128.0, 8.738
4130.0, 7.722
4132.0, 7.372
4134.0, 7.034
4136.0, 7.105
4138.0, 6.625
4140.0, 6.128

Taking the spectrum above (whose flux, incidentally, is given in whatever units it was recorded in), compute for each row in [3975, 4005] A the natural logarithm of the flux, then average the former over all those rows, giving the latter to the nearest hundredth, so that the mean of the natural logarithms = 2.01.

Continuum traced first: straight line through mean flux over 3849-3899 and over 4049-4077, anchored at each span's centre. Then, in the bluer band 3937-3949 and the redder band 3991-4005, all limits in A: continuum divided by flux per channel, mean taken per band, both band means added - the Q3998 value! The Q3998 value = 2.04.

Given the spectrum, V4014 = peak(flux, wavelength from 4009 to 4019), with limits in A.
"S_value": 9.789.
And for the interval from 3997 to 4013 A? 9.244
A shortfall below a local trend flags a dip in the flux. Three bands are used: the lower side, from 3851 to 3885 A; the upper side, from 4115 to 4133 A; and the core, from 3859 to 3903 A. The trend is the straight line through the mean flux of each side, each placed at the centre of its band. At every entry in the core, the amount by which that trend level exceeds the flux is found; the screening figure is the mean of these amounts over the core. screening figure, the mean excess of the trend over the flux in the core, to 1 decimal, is 0.5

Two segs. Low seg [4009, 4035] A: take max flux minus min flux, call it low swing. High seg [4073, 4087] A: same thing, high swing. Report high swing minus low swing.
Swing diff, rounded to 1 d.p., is -1.5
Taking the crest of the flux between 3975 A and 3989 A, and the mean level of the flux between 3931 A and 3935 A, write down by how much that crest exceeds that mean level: 1.5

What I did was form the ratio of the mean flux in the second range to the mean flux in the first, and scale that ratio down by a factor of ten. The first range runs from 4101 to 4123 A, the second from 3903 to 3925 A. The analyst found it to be 0.104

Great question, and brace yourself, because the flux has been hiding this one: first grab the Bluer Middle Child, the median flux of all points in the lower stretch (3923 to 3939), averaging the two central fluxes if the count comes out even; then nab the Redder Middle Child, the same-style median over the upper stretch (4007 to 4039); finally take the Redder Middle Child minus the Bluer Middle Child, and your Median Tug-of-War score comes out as 0.8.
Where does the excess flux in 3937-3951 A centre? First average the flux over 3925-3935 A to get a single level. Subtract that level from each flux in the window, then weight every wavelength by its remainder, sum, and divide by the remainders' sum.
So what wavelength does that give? 3947.2 A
